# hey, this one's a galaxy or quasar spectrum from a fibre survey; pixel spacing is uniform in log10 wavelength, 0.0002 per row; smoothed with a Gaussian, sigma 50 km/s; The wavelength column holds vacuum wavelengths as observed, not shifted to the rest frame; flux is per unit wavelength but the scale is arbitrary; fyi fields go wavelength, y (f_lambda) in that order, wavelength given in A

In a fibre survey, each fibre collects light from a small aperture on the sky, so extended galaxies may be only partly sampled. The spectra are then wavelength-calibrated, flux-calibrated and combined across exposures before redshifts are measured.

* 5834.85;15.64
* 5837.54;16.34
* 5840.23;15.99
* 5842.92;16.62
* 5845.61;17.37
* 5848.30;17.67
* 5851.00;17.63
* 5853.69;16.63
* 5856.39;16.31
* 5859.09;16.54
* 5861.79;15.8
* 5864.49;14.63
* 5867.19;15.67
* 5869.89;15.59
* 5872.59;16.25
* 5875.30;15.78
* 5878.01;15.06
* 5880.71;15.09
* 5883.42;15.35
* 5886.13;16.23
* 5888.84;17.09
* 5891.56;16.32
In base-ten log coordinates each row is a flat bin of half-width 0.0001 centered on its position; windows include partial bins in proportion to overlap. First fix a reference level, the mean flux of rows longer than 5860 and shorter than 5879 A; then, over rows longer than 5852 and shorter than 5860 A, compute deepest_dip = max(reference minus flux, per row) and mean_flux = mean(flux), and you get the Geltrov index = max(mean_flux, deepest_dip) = 16.5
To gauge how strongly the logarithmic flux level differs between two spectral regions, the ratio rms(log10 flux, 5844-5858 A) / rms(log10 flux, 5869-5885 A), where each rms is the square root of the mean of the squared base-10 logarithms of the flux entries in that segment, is 1.036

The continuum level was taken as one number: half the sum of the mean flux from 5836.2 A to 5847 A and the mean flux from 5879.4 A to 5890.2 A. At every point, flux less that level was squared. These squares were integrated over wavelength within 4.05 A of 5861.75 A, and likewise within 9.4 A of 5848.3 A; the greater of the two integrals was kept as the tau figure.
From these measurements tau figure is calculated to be 14.6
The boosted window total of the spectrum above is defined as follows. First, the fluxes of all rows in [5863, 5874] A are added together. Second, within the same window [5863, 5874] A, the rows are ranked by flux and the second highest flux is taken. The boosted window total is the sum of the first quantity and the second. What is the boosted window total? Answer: 77.8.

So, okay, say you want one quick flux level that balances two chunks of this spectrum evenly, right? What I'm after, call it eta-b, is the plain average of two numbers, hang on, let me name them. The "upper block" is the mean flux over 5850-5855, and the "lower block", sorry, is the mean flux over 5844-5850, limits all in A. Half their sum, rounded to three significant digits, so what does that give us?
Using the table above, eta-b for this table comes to 17.3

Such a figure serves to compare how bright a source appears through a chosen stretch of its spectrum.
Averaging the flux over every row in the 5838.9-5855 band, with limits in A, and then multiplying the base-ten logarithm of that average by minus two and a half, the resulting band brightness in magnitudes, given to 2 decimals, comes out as -3.08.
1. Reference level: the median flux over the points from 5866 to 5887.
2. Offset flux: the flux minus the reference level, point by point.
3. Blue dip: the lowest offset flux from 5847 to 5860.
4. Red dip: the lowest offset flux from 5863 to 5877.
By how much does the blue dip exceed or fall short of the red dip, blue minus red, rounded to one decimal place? 1.7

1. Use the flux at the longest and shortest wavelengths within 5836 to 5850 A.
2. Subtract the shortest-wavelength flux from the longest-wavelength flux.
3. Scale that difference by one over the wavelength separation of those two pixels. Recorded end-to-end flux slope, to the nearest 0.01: 0.12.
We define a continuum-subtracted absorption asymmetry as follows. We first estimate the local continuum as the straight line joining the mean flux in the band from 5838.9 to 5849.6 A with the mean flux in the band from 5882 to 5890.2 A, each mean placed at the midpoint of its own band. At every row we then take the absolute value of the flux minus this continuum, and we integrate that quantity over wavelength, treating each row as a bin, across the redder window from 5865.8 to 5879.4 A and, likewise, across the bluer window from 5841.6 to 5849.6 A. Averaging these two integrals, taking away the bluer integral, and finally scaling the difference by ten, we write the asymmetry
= 31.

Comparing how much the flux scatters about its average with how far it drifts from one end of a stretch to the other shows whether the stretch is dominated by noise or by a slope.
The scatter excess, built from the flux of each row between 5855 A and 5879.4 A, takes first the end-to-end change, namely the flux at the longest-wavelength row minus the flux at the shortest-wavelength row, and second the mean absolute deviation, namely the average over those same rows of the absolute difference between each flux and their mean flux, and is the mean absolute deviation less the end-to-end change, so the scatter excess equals 1.7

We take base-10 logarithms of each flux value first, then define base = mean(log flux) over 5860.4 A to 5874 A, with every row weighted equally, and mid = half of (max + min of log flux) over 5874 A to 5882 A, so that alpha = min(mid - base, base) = -0.005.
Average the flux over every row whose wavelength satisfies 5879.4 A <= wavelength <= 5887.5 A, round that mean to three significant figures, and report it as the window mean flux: 15.6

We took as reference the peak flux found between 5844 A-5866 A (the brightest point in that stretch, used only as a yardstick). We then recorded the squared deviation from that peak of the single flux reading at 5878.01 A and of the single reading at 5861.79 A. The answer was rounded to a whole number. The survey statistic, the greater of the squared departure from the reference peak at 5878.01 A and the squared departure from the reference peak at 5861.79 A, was 7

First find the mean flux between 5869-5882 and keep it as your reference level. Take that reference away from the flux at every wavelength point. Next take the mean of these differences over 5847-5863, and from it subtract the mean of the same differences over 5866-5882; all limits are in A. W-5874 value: 1.19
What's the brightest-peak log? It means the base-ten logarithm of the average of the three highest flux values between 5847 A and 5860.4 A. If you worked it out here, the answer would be 1.238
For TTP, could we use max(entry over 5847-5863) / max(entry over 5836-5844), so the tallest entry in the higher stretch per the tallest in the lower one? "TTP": 1.06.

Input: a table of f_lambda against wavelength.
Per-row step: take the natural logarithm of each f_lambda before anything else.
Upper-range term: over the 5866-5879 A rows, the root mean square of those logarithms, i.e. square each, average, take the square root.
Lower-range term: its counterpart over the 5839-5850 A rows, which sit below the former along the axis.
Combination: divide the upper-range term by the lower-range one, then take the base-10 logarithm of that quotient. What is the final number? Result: -0.0118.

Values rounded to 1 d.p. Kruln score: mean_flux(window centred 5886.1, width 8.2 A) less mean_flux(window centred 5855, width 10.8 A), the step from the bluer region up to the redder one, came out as -0.6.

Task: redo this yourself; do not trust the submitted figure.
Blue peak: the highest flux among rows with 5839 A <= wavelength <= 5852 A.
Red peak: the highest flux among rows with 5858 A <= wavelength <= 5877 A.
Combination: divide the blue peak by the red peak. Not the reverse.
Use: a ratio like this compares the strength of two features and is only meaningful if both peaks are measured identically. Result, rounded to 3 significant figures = 1.07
